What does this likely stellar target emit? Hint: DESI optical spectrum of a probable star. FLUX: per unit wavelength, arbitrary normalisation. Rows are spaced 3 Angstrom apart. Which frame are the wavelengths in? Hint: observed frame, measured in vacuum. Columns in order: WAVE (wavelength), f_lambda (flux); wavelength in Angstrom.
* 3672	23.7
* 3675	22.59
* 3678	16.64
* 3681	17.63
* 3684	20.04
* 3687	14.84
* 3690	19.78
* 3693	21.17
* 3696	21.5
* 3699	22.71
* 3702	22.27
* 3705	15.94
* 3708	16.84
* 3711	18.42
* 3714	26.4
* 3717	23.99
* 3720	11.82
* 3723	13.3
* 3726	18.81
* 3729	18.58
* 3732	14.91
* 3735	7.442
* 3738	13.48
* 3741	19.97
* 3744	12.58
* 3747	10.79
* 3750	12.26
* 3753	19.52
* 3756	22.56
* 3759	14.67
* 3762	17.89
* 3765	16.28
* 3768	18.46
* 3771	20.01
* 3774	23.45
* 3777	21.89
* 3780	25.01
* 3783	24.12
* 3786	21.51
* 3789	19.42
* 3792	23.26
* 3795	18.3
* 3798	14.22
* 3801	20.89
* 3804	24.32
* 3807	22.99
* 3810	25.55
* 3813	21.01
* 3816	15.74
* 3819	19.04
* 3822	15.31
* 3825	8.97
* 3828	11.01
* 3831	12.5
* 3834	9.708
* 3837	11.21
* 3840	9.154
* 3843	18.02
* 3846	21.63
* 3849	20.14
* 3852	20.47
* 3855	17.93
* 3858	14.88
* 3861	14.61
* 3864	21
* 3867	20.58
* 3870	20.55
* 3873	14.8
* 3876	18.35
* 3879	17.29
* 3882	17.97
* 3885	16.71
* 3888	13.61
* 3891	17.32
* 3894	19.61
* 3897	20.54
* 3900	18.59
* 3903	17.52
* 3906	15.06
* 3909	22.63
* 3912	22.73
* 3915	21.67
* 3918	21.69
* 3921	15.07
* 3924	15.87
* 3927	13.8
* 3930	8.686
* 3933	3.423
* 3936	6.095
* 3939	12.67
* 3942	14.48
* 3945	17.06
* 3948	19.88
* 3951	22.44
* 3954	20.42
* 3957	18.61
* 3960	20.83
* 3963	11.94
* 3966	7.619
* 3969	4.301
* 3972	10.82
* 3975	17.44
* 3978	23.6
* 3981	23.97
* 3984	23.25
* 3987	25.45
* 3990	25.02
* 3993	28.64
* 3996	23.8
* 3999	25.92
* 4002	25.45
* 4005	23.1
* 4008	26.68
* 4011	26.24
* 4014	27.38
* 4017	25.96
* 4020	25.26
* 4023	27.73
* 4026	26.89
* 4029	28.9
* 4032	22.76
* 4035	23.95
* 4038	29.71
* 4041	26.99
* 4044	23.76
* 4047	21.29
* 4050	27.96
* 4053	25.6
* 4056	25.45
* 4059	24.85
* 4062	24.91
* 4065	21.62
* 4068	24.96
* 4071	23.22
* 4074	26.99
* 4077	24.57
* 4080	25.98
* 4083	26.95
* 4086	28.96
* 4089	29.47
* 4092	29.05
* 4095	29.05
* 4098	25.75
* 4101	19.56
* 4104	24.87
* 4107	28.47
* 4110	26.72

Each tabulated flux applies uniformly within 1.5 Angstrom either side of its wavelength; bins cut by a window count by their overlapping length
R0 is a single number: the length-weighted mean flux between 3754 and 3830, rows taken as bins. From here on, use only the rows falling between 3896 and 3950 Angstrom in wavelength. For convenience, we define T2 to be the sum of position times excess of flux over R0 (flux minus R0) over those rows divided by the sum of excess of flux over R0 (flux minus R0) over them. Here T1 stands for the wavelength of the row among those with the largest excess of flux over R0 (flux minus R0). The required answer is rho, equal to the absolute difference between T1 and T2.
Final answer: 22.0 Angstrom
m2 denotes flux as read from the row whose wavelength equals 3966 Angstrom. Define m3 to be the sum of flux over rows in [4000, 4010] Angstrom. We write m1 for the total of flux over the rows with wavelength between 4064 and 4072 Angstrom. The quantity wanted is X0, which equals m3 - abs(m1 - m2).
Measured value 13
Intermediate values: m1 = 70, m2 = 7.619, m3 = 75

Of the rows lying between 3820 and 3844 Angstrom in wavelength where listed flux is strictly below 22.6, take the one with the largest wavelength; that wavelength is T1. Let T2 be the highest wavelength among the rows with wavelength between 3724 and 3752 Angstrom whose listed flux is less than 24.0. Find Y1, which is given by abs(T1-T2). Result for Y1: 93 Angstrom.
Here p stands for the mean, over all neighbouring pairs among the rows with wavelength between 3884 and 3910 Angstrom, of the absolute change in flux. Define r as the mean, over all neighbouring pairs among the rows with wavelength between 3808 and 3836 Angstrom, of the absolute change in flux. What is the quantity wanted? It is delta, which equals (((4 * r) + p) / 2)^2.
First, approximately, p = 2.9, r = 3.7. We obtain 78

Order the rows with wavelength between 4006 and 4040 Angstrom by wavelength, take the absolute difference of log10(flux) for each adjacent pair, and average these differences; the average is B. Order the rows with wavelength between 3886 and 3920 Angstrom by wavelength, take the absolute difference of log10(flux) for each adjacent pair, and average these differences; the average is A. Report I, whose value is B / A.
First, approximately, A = 0.051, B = 0.037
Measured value 0.71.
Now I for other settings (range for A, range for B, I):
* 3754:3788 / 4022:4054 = 0.90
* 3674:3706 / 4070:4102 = 0.53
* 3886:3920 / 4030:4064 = 0.84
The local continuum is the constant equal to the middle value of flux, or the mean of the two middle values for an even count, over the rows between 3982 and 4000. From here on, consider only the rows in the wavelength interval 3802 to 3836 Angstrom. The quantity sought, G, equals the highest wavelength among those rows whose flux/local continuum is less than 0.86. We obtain 3834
